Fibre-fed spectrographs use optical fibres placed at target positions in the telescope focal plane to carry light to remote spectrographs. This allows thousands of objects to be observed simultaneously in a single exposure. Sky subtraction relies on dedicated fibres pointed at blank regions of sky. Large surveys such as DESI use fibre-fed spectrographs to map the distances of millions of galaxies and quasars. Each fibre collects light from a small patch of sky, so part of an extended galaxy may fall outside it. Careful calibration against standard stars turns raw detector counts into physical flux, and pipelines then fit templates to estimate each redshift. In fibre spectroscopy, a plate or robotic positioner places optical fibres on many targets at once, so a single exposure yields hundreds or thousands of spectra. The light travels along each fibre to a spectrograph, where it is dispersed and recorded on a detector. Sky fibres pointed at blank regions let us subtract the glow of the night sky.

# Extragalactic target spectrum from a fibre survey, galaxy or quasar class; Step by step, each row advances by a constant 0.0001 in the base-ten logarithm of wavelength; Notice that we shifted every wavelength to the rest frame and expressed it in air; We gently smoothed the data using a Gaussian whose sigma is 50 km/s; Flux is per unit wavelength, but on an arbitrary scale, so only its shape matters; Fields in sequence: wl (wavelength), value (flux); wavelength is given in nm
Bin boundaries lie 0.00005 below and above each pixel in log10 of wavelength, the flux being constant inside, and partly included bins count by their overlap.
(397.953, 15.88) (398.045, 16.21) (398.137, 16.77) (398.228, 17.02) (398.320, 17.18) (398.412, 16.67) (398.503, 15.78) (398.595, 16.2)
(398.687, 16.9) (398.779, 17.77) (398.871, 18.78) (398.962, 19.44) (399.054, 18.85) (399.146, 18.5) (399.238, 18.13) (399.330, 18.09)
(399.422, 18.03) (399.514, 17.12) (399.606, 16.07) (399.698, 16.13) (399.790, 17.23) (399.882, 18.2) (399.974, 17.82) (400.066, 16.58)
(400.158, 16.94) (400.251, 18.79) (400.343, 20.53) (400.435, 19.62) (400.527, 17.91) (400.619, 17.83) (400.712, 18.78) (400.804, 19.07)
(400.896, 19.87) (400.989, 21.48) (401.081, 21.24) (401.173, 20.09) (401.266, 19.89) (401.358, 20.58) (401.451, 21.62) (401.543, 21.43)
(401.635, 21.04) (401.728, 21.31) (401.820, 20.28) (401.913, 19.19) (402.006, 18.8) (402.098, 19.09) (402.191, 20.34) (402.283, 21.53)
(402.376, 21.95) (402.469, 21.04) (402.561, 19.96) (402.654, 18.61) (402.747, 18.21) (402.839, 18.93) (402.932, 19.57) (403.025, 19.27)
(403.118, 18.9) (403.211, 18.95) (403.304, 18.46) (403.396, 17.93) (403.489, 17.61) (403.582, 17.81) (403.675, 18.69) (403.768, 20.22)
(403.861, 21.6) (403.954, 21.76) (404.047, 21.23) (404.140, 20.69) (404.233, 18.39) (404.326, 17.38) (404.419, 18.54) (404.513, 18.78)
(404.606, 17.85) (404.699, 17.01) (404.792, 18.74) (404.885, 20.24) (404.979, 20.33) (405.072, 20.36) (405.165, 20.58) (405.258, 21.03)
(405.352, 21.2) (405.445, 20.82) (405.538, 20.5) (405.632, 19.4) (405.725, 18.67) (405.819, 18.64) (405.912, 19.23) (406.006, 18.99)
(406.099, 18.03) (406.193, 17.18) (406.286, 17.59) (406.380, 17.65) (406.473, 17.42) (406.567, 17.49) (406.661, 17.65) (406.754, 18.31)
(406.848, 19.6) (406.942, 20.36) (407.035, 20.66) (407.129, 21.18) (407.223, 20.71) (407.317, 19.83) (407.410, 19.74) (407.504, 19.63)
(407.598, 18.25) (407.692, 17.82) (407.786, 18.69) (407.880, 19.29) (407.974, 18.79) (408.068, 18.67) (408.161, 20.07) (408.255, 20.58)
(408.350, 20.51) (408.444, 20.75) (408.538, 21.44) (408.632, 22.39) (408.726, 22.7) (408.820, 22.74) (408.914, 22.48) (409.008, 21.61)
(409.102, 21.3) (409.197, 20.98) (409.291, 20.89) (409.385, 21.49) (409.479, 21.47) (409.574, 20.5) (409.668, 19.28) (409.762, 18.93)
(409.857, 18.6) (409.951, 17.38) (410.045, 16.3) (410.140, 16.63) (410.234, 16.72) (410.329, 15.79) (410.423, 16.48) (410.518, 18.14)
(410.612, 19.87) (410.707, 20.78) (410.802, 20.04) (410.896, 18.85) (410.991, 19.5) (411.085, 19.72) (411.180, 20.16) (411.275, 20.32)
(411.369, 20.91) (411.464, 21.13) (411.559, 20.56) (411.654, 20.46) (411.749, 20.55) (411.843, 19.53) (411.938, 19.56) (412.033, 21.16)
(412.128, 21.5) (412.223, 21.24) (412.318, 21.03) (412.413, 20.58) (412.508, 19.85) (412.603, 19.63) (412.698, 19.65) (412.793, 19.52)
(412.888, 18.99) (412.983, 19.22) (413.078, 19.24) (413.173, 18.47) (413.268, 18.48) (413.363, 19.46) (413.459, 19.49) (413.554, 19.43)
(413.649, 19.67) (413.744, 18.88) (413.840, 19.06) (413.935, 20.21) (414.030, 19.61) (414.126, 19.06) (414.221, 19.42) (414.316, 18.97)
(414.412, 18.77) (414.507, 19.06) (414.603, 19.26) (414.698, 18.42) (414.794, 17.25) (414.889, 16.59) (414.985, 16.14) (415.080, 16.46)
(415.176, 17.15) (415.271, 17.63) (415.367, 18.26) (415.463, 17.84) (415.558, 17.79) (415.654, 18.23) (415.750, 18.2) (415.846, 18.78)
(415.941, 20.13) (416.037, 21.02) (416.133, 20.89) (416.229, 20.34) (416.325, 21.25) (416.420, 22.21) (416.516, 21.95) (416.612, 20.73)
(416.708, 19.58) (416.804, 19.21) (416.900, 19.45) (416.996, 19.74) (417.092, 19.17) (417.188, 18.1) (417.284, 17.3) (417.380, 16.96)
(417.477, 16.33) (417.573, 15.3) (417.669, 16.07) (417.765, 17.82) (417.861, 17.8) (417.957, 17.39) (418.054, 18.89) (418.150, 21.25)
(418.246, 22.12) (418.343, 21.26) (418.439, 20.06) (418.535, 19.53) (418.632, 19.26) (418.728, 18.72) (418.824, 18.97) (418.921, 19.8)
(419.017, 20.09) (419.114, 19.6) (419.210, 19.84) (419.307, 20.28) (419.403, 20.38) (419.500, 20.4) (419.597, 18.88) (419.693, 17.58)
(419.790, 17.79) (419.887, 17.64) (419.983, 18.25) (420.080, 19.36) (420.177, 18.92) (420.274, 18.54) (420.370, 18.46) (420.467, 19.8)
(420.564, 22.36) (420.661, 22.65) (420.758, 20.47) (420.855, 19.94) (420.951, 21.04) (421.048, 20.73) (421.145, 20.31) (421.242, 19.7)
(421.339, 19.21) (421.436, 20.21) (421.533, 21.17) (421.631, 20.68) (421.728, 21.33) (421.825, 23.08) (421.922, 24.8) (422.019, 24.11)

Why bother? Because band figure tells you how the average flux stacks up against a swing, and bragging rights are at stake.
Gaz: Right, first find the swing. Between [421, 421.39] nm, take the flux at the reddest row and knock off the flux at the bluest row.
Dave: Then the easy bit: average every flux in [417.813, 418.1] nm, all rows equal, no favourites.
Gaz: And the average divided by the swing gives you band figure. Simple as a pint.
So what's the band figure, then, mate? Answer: -12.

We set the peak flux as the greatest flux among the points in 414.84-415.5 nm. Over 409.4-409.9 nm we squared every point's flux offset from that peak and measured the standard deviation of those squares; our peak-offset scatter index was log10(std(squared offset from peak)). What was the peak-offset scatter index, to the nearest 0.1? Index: 0.6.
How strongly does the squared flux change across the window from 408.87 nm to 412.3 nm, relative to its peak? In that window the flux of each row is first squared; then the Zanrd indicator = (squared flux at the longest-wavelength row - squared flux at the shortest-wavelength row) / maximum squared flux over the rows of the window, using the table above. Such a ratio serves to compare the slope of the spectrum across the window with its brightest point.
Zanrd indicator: -0.1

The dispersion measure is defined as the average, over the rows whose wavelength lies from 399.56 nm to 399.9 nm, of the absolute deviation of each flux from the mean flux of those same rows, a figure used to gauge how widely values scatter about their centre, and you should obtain 0.81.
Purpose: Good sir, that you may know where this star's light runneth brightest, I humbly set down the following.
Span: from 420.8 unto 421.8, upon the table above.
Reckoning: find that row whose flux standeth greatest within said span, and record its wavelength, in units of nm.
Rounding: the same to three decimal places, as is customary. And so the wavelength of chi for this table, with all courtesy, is 421.728 nm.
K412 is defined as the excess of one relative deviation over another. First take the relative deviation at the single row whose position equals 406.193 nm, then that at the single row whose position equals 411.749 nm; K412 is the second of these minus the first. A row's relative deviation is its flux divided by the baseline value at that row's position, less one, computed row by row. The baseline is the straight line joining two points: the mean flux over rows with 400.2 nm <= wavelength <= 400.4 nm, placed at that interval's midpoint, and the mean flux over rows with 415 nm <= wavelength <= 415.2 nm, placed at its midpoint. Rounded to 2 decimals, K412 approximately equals 0.25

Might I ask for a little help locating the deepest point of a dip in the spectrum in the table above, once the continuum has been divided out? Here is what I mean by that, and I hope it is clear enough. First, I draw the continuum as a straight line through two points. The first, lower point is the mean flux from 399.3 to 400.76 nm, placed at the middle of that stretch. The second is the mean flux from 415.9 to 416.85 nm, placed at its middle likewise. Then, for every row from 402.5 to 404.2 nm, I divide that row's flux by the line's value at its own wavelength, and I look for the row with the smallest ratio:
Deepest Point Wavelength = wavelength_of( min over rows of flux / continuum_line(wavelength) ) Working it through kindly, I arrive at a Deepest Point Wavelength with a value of 403.489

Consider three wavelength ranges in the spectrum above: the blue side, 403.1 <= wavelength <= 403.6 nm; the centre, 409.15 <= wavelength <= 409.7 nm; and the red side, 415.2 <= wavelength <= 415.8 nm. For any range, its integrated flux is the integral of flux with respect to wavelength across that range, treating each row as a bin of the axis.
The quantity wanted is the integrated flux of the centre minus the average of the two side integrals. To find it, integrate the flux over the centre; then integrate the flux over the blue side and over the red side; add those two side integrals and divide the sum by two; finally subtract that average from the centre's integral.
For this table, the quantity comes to 1.5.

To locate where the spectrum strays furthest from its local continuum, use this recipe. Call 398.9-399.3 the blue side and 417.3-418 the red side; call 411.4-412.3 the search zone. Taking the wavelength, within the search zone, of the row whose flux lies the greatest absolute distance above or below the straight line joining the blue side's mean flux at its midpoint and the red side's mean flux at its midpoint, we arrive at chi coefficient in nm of 412.128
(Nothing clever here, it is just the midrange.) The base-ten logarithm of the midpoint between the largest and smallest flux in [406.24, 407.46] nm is 1.29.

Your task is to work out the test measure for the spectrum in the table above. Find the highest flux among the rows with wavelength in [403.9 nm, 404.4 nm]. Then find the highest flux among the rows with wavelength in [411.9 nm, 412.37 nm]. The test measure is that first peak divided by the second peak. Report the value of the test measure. 1.01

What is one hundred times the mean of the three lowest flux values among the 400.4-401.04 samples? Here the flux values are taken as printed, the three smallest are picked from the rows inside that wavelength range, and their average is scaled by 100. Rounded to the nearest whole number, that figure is 1817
